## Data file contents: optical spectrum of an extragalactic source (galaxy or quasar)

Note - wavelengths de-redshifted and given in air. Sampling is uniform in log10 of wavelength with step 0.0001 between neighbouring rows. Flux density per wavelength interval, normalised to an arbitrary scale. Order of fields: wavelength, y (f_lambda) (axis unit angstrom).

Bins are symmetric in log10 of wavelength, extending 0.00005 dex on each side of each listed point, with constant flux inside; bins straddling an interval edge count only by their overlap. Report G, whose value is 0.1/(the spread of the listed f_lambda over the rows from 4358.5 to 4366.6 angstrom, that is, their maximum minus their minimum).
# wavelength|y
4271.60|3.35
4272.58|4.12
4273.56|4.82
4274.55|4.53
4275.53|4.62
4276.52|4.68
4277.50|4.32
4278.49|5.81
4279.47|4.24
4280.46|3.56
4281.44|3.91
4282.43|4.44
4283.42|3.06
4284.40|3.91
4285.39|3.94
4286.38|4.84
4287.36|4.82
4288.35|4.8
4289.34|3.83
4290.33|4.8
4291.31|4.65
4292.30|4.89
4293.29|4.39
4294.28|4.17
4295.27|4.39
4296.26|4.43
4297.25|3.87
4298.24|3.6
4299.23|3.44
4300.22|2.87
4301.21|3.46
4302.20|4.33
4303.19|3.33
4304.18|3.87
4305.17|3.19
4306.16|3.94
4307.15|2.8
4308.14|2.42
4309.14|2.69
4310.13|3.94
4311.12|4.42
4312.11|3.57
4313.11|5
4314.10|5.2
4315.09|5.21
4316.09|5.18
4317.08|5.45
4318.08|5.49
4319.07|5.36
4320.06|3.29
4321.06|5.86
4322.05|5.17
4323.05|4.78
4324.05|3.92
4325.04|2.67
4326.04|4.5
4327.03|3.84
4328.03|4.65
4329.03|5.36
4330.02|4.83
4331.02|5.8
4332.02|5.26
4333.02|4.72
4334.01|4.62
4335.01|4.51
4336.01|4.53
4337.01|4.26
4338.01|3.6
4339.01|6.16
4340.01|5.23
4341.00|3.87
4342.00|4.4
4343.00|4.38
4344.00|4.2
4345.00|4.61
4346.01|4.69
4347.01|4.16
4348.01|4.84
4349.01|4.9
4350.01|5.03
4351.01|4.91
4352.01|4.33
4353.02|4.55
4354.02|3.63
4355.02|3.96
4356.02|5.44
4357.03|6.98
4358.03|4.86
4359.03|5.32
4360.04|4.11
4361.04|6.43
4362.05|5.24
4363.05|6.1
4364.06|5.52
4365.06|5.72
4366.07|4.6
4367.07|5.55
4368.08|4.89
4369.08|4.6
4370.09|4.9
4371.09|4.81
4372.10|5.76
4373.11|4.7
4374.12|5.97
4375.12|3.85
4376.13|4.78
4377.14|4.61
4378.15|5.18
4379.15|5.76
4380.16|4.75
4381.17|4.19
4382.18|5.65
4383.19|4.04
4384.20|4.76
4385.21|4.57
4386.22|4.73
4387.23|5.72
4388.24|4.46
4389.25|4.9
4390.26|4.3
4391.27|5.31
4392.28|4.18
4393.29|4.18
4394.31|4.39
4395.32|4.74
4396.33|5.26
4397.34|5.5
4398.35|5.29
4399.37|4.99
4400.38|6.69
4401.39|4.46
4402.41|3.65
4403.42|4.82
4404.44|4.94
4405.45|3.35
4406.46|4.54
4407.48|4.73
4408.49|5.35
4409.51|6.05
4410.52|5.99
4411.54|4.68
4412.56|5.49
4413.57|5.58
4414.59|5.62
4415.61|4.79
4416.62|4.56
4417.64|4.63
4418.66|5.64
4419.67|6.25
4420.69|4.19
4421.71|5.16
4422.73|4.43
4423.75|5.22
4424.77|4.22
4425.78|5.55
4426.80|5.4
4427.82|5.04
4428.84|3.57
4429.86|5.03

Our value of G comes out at 0.04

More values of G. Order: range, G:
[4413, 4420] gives 0.06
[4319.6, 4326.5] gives 0.03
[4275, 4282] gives 0.04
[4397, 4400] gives 0.20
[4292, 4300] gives 0.07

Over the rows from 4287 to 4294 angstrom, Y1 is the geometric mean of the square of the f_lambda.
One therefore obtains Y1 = 21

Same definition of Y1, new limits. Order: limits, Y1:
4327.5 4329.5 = 25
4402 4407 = 18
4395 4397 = 25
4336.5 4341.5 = 21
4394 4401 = 27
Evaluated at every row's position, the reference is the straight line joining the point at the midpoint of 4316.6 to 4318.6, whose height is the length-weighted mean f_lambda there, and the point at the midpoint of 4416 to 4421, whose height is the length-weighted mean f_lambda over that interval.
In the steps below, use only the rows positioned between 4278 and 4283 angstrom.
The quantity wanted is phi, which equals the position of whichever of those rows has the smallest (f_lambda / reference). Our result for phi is 4280.46 angstrom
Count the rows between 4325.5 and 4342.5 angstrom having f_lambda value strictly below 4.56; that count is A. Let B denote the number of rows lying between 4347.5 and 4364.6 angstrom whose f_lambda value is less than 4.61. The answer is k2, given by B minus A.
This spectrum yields -3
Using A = 8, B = 5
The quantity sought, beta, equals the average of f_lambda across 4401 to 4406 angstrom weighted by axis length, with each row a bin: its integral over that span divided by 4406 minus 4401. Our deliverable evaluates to 4.2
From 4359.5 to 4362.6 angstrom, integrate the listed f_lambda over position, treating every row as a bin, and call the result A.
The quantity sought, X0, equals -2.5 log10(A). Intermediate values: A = 16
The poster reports -3.0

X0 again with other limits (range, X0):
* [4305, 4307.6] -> -2.3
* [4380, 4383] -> -2.9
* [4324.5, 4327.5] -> -2.6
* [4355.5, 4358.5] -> -3.1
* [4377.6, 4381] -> -3.1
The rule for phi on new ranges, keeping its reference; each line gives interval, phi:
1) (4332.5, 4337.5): 4337.01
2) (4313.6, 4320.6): 4320.06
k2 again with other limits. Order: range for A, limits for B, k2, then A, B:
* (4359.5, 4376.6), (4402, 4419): 2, 2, 4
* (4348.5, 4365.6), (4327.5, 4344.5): 3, 5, 8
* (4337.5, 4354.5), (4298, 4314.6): 6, 9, 15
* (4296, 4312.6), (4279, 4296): -6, 17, 11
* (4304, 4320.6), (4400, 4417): -5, 10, 5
